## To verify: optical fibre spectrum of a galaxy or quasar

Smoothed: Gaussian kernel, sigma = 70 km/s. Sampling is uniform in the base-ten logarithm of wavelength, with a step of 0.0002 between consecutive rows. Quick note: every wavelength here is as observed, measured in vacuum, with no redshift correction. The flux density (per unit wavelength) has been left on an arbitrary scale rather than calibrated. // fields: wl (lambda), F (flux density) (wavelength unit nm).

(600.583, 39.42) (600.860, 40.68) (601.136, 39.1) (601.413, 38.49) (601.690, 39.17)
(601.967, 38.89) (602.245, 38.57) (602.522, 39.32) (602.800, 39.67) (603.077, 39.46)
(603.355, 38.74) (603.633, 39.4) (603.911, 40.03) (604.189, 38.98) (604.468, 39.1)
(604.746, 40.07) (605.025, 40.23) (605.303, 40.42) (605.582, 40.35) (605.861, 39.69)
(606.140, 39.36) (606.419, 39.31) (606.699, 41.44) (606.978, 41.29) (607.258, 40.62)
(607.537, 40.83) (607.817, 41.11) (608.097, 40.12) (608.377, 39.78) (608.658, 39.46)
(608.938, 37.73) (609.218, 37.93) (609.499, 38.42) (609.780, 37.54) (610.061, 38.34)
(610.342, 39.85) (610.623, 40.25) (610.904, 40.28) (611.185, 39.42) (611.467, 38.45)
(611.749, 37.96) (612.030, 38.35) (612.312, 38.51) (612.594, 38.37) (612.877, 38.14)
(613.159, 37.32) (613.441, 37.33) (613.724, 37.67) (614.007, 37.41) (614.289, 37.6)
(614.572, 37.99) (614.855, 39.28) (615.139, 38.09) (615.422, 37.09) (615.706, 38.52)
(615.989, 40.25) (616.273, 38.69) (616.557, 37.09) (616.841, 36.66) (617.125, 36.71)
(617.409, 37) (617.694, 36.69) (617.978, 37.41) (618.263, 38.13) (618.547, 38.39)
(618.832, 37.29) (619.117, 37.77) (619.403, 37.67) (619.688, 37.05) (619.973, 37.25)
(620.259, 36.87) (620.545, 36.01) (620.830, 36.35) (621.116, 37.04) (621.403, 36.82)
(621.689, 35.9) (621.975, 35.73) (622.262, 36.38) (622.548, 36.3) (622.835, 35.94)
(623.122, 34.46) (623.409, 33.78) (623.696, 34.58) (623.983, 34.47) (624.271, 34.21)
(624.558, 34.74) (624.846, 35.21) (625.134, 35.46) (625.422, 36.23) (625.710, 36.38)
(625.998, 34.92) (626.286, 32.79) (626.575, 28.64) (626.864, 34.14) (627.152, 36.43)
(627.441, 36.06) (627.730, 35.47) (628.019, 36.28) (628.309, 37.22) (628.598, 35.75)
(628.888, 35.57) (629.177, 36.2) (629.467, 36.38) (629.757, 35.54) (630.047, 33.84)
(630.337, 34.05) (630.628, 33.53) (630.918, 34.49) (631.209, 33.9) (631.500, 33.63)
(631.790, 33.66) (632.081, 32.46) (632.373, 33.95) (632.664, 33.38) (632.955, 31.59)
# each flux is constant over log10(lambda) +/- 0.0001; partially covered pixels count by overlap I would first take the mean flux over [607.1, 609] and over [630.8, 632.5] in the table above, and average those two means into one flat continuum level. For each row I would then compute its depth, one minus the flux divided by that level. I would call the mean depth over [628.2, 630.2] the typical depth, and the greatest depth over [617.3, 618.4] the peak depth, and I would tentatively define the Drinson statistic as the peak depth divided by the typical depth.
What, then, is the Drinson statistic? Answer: 0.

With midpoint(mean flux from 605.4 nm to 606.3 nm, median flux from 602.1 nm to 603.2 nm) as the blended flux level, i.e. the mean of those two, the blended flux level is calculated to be 39.6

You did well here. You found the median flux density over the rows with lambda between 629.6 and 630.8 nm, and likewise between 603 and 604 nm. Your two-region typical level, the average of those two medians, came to 36.7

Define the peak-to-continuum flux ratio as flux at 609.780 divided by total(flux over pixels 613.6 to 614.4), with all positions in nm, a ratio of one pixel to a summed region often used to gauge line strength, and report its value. 0.333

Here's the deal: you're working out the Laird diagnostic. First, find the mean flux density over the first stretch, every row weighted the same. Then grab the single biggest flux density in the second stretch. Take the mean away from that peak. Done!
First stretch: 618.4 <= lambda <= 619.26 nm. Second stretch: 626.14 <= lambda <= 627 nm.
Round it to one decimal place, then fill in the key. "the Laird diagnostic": -3.7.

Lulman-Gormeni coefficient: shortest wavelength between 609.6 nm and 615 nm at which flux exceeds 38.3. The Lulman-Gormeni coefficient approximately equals 610.061 nm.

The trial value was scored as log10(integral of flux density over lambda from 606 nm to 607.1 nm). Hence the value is 1.65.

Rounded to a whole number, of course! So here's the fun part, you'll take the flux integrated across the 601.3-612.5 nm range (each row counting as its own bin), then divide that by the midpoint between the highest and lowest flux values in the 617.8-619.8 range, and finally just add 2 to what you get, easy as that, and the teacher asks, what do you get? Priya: 14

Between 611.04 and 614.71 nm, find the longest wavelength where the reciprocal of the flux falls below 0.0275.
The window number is 614.572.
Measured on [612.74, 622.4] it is 622.262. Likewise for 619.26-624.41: 622.262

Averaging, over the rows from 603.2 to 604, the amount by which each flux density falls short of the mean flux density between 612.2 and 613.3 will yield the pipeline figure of -1.3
